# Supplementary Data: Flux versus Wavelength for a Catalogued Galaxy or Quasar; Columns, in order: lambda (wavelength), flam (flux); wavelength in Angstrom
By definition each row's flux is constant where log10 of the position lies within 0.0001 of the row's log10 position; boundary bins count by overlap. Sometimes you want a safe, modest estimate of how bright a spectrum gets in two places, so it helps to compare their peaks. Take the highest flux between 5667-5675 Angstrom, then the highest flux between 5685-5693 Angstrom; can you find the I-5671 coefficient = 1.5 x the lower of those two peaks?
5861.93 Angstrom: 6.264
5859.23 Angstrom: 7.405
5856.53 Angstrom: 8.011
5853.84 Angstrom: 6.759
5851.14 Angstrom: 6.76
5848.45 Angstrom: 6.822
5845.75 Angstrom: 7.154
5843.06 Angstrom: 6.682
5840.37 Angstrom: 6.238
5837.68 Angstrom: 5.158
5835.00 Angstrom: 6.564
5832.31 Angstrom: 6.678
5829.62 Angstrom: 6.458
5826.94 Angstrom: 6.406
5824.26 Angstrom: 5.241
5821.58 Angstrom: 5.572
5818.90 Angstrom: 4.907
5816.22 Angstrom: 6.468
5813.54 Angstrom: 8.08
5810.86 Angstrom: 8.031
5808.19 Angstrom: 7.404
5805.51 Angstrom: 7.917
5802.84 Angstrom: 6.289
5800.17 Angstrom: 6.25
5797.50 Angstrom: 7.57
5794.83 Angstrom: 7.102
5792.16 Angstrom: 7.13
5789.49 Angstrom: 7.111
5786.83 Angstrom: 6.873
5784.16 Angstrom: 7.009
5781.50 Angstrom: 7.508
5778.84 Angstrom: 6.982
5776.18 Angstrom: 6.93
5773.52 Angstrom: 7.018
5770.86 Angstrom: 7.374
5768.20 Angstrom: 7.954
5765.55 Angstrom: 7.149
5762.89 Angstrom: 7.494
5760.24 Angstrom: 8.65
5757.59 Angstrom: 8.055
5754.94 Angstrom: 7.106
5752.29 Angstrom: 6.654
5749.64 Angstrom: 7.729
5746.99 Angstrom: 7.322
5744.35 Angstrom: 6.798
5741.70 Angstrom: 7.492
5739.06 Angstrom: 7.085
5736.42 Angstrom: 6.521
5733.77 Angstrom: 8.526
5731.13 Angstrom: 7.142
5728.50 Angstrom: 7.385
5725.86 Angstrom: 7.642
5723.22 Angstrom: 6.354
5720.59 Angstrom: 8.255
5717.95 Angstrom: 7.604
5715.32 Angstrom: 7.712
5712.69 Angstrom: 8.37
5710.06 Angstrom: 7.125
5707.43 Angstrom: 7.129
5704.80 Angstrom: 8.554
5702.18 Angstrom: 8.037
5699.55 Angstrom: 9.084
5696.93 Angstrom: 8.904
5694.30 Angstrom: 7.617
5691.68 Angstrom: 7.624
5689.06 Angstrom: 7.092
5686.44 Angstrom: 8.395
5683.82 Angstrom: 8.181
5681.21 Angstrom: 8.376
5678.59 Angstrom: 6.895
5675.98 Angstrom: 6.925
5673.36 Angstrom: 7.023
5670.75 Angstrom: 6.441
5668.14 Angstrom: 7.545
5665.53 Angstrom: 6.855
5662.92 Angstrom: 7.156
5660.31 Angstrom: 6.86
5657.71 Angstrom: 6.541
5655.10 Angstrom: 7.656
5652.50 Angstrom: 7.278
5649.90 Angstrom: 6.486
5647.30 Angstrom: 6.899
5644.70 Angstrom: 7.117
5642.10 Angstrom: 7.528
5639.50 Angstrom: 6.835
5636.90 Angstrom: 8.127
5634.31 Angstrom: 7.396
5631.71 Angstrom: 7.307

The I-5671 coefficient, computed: 11.3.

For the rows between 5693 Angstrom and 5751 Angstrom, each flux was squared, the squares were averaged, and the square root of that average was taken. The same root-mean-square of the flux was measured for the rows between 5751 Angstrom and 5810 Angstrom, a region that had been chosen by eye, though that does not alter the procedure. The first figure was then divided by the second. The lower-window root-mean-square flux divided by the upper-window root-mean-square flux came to 1.06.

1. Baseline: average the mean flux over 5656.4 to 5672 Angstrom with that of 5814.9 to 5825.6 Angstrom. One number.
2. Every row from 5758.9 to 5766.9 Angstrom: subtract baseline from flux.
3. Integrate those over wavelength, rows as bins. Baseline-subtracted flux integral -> 12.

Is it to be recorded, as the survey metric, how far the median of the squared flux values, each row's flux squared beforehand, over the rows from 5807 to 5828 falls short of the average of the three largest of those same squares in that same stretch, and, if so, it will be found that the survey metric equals 20.1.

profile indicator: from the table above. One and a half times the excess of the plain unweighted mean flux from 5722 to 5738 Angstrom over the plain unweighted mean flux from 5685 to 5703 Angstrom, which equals -1.3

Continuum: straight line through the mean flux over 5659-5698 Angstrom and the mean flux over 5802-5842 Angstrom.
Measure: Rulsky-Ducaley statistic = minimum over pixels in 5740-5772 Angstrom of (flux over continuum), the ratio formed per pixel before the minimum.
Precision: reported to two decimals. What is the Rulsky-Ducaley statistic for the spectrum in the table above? 0.96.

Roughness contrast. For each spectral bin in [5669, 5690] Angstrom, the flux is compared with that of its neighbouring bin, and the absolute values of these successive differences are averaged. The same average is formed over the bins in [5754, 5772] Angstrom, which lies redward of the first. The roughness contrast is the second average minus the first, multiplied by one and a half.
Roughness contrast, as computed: 0.27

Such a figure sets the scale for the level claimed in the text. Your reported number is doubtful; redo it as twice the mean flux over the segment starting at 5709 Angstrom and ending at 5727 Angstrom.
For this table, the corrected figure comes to 15.2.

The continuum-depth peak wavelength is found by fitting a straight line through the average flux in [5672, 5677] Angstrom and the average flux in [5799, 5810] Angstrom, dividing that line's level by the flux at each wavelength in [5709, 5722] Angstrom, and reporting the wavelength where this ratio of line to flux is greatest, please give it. 5710.06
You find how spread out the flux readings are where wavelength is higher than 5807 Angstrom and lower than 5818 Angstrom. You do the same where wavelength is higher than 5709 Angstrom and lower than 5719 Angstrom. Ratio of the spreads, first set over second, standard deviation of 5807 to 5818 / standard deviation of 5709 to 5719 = 1.5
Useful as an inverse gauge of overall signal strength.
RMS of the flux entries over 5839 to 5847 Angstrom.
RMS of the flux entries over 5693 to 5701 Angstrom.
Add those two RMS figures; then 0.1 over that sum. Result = 0.0066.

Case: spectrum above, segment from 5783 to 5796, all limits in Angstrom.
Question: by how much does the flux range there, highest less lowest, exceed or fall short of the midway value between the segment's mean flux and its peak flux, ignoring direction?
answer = 6.8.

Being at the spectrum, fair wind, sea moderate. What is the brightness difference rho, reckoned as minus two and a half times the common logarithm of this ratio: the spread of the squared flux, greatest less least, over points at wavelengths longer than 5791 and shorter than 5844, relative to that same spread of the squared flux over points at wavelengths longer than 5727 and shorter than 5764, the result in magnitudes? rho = -0.26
